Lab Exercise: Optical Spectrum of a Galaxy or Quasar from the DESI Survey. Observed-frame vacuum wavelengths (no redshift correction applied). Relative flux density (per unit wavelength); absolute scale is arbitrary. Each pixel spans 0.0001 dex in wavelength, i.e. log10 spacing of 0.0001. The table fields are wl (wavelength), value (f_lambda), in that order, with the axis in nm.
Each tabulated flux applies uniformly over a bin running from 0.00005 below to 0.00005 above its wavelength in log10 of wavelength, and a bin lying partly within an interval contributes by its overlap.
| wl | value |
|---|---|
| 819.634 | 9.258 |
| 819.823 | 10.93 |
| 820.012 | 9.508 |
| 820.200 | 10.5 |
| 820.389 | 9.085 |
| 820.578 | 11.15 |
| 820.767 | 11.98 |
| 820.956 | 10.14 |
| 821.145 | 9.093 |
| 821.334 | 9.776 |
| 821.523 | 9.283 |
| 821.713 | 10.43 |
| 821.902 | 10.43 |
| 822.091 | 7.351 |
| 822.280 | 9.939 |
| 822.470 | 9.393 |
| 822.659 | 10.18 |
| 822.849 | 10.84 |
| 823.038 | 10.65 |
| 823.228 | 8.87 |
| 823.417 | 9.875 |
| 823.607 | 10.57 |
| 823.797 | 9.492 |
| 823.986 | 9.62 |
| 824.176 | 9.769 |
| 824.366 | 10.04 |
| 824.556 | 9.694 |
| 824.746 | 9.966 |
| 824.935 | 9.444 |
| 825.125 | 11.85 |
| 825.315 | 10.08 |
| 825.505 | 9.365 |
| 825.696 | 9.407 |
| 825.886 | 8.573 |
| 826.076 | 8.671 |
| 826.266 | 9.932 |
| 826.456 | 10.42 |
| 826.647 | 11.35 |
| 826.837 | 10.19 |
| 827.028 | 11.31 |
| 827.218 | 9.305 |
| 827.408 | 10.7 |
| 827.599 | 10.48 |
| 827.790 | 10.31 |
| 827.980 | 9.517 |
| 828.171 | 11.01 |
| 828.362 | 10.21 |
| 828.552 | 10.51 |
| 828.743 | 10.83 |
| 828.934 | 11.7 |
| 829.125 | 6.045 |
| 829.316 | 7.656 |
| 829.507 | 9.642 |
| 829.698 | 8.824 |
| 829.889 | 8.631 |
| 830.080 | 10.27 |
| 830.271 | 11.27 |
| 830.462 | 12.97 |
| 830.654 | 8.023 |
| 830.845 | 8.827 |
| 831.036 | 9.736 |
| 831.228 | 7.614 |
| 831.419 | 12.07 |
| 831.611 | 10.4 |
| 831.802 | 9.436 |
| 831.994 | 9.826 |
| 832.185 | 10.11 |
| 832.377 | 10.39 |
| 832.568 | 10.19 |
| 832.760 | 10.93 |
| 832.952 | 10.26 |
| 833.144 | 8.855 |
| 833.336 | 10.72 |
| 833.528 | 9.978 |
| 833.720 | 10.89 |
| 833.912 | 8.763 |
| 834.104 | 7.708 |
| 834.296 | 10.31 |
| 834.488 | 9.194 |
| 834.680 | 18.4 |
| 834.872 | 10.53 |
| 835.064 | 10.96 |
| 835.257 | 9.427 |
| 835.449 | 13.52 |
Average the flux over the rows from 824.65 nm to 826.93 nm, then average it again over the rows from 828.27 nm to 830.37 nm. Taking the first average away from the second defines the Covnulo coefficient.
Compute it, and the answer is -0.3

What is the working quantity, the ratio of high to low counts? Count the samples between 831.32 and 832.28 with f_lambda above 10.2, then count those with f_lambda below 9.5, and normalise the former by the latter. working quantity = 2.00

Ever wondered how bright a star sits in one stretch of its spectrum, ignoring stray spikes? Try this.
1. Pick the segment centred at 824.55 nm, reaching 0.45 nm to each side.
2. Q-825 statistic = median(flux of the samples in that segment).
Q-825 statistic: 9.8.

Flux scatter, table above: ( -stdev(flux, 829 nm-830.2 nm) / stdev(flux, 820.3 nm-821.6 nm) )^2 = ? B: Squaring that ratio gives 1.8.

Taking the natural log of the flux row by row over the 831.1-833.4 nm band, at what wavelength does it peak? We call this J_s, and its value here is 831.419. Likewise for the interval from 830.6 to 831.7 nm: 831.419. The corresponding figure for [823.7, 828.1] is 825.125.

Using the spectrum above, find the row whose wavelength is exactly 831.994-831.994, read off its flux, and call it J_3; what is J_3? 9.826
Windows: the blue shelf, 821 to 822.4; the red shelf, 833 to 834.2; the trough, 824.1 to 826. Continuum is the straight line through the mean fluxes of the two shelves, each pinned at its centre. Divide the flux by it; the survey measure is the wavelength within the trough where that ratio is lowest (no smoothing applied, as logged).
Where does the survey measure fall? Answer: 825.886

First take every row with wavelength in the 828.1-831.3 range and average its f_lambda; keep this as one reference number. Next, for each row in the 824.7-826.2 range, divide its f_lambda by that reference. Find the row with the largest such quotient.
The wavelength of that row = 825.125 nm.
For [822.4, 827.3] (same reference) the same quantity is 825.125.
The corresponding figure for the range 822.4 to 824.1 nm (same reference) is 822.849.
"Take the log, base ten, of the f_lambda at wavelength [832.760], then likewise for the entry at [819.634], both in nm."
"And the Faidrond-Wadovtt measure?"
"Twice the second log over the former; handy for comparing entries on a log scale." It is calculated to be 1.861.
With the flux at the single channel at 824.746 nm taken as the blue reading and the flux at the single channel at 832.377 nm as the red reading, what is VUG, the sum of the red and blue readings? 20.4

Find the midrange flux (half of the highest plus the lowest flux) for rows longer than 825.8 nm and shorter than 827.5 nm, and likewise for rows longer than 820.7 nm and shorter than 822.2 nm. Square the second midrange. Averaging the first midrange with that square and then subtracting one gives 50.7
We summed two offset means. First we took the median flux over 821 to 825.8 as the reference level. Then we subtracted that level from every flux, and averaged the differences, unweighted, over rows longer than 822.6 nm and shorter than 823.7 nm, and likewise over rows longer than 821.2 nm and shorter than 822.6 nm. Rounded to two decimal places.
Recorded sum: 0.13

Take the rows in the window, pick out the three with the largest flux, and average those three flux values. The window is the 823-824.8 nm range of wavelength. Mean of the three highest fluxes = 10.4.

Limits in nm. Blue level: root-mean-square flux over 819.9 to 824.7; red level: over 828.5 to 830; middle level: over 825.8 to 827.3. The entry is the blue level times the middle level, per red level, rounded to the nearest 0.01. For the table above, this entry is 10.61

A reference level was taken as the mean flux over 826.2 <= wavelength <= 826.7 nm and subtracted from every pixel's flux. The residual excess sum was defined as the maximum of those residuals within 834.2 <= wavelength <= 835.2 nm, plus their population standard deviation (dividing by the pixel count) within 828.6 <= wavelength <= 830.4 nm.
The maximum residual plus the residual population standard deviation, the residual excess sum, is 9.6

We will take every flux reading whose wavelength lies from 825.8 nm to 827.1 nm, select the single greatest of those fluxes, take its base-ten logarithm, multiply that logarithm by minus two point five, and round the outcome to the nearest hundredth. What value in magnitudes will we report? -2.64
